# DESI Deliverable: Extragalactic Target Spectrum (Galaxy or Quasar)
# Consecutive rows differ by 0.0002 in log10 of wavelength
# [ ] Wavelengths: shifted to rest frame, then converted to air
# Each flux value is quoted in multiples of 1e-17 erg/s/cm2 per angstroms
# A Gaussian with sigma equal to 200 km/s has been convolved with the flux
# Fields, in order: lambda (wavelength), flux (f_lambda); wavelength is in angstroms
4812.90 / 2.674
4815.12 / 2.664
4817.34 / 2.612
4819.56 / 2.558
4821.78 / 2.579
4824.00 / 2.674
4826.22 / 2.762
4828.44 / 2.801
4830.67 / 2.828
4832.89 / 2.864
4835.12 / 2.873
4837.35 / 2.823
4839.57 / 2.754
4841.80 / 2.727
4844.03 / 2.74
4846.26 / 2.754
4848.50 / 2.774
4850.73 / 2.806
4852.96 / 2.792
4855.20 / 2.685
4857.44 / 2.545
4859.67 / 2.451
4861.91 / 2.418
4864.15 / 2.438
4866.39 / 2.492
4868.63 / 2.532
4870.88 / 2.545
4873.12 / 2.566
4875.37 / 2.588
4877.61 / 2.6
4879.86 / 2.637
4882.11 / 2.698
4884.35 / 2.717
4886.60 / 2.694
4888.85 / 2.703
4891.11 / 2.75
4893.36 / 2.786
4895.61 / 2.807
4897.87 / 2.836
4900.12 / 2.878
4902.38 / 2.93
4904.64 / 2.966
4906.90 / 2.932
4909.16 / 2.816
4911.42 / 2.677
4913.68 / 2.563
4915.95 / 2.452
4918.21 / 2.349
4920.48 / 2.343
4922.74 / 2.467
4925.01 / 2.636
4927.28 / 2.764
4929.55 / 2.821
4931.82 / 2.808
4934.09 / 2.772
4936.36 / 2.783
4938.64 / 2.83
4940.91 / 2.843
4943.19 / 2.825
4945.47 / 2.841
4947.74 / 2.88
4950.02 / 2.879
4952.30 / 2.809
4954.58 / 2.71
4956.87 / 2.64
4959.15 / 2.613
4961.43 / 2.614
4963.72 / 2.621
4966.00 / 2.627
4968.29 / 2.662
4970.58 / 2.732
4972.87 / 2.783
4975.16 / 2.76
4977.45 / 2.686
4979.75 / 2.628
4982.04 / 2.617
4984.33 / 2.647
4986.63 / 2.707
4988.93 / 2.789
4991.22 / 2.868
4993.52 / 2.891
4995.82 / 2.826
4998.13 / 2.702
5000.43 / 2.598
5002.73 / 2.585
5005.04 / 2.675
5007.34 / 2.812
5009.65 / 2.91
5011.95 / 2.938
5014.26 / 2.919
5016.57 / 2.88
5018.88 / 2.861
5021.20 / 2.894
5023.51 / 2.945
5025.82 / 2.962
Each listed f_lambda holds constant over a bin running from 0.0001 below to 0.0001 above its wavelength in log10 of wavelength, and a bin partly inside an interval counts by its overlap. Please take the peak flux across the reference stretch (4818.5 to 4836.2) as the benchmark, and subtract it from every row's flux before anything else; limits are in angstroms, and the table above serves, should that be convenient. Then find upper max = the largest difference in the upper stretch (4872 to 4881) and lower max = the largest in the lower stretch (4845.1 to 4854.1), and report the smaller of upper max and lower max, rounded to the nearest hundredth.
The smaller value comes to -0.24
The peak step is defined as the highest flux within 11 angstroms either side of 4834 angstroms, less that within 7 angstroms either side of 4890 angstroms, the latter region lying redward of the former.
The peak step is 0.07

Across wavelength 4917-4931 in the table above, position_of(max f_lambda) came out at 4929.55 angstroms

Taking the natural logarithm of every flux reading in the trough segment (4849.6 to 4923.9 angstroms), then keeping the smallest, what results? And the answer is 0.85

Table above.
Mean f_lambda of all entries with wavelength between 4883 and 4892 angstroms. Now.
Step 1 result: 2.72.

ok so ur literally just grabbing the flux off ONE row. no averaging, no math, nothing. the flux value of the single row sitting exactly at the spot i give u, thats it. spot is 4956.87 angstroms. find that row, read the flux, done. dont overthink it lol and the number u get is 2.64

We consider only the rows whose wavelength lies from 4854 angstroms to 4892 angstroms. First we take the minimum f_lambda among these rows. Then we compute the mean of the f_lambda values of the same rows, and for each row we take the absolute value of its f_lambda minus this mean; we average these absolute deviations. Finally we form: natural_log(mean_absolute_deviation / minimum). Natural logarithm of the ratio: -3.3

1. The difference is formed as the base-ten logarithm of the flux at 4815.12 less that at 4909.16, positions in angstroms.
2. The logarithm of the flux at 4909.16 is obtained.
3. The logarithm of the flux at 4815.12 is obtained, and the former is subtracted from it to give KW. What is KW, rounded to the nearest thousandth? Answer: -0.024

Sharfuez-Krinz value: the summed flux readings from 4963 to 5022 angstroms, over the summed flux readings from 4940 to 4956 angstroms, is 3.6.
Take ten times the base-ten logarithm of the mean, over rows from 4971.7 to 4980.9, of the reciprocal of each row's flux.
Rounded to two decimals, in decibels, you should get -4.33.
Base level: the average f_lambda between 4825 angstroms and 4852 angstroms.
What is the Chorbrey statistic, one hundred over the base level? 35.8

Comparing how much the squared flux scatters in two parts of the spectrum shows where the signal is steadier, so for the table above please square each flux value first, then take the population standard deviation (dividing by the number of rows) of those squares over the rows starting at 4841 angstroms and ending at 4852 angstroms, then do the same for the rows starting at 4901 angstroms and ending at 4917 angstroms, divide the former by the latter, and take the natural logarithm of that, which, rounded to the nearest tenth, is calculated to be -1.9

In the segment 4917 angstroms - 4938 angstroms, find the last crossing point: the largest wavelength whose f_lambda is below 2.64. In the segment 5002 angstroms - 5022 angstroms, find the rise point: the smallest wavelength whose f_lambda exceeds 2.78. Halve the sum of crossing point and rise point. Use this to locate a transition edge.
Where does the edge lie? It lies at 4966.2 angstroms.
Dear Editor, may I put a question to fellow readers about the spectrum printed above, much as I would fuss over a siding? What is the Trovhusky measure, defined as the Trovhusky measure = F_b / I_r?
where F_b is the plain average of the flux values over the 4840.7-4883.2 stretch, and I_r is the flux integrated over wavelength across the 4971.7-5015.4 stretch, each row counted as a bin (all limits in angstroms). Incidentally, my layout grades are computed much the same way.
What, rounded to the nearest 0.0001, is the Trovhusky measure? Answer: 0.0218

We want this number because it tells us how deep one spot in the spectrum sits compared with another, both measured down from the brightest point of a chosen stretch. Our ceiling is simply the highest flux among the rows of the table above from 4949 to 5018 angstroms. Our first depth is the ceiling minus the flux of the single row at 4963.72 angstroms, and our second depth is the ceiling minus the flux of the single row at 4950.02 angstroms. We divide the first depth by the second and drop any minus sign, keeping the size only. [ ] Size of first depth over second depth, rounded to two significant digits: 5.4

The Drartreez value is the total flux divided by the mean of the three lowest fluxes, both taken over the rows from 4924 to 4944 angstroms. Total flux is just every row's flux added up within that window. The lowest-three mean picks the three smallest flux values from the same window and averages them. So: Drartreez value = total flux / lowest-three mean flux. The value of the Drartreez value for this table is 9.21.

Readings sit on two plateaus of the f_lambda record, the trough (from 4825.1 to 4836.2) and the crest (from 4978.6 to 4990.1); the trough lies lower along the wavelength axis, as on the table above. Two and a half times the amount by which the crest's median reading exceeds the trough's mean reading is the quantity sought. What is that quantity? -0.4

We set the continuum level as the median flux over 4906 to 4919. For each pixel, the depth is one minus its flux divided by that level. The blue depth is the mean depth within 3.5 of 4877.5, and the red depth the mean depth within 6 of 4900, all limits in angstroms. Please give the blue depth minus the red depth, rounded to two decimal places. 0.10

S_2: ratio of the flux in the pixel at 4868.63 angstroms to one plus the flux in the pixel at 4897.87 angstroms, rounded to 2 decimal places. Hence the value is 0.66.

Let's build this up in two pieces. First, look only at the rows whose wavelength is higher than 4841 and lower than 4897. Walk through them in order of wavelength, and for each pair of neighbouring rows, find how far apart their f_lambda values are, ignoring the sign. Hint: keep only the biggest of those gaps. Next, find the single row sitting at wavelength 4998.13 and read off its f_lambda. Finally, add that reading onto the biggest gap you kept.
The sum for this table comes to 2.84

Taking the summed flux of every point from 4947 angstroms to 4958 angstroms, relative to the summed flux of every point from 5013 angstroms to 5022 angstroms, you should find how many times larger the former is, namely 1.20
